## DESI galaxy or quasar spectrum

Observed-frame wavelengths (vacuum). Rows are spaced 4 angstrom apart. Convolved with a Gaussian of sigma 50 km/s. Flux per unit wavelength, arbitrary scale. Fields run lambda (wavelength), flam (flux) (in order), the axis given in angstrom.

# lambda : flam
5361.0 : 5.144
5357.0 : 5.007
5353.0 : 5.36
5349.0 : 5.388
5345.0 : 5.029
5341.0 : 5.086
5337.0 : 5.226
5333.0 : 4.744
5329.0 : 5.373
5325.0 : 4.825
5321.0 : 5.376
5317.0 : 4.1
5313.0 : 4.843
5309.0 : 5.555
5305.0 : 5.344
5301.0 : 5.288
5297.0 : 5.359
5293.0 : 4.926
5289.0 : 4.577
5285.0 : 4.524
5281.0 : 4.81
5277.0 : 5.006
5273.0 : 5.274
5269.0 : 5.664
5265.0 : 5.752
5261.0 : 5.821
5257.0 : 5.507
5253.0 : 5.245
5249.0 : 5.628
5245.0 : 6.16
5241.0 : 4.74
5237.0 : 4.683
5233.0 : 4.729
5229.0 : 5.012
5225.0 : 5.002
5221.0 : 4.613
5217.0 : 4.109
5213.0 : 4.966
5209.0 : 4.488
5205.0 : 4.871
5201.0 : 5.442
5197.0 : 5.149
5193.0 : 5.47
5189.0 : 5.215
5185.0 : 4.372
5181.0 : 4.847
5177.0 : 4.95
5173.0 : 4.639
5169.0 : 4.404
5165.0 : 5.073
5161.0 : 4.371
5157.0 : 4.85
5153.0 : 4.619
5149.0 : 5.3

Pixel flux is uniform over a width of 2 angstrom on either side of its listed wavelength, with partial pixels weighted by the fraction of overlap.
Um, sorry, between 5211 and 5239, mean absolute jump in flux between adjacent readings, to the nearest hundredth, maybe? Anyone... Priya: 0.35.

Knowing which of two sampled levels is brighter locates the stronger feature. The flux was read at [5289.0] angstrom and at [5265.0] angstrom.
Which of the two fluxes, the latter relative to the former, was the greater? 5.8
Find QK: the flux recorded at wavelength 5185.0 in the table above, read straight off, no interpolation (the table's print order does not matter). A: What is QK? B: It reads 4.372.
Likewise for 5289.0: 4.577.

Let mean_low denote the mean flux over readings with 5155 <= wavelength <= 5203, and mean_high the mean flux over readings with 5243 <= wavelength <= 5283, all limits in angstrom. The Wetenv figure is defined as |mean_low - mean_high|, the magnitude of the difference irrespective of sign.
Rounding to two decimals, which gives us 0.59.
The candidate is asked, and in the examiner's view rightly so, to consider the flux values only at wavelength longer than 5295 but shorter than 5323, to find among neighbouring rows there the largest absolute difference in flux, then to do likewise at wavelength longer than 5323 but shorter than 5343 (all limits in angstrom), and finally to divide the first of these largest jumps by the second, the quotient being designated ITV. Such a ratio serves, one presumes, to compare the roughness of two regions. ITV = 2.0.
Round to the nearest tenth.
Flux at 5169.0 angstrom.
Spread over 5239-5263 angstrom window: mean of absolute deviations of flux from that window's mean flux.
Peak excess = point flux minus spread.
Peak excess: 4.1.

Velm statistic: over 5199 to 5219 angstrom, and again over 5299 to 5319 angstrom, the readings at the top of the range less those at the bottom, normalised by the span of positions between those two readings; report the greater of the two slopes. -0.07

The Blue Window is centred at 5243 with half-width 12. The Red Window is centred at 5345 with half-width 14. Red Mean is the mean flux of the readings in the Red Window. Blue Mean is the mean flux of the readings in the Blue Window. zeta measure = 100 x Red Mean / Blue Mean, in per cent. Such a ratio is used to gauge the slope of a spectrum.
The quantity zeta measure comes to 99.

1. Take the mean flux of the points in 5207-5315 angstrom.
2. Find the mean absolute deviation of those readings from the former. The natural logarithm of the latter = -0.91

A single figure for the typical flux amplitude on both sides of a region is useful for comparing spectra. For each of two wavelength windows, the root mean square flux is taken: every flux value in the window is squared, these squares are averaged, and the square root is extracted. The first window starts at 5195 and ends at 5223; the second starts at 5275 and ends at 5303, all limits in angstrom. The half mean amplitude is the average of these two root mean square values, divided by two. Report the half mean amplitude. 2.44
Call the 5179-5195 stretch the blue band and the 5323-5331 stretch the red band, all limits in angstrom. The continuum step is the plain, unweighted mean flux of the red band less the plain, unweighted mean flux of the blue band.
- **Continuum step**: 0.12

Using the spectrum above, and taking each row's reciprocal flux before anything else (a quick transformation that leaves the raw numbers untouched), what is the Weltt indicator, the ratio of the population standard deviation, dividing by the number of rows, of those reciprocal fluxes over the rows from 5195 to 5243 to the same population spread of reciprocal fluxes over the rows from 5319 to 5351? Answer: 1.59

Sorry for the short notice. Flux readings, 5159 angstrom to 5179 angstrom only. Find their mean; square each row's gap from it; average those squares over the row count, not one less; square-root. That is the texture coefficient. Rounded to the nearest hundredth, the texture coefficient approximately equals 0.28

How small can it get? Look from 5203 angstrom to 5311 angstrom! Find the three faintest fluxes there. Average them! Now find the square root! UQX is 2.09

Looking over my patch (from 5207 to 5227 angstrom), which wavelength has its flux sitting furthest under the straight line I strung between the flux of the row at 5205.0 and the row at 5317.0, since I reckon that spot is 5217.0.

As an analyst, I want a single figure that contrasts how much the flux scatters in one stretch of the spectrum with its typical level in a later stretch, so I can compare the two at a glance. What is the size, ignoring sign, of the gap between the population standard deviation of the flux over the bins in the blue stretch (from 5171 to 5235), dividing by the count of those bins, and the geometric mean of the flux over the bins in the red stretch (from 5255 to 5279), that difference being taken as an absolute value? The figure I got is 5.14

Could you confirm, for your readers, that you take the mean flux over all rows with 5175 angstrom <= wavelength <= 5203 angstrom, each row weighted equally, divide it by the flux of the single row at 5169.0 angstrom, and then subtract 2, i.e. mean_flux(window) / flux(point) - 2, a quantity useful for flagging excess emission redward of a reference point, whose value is -0.85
